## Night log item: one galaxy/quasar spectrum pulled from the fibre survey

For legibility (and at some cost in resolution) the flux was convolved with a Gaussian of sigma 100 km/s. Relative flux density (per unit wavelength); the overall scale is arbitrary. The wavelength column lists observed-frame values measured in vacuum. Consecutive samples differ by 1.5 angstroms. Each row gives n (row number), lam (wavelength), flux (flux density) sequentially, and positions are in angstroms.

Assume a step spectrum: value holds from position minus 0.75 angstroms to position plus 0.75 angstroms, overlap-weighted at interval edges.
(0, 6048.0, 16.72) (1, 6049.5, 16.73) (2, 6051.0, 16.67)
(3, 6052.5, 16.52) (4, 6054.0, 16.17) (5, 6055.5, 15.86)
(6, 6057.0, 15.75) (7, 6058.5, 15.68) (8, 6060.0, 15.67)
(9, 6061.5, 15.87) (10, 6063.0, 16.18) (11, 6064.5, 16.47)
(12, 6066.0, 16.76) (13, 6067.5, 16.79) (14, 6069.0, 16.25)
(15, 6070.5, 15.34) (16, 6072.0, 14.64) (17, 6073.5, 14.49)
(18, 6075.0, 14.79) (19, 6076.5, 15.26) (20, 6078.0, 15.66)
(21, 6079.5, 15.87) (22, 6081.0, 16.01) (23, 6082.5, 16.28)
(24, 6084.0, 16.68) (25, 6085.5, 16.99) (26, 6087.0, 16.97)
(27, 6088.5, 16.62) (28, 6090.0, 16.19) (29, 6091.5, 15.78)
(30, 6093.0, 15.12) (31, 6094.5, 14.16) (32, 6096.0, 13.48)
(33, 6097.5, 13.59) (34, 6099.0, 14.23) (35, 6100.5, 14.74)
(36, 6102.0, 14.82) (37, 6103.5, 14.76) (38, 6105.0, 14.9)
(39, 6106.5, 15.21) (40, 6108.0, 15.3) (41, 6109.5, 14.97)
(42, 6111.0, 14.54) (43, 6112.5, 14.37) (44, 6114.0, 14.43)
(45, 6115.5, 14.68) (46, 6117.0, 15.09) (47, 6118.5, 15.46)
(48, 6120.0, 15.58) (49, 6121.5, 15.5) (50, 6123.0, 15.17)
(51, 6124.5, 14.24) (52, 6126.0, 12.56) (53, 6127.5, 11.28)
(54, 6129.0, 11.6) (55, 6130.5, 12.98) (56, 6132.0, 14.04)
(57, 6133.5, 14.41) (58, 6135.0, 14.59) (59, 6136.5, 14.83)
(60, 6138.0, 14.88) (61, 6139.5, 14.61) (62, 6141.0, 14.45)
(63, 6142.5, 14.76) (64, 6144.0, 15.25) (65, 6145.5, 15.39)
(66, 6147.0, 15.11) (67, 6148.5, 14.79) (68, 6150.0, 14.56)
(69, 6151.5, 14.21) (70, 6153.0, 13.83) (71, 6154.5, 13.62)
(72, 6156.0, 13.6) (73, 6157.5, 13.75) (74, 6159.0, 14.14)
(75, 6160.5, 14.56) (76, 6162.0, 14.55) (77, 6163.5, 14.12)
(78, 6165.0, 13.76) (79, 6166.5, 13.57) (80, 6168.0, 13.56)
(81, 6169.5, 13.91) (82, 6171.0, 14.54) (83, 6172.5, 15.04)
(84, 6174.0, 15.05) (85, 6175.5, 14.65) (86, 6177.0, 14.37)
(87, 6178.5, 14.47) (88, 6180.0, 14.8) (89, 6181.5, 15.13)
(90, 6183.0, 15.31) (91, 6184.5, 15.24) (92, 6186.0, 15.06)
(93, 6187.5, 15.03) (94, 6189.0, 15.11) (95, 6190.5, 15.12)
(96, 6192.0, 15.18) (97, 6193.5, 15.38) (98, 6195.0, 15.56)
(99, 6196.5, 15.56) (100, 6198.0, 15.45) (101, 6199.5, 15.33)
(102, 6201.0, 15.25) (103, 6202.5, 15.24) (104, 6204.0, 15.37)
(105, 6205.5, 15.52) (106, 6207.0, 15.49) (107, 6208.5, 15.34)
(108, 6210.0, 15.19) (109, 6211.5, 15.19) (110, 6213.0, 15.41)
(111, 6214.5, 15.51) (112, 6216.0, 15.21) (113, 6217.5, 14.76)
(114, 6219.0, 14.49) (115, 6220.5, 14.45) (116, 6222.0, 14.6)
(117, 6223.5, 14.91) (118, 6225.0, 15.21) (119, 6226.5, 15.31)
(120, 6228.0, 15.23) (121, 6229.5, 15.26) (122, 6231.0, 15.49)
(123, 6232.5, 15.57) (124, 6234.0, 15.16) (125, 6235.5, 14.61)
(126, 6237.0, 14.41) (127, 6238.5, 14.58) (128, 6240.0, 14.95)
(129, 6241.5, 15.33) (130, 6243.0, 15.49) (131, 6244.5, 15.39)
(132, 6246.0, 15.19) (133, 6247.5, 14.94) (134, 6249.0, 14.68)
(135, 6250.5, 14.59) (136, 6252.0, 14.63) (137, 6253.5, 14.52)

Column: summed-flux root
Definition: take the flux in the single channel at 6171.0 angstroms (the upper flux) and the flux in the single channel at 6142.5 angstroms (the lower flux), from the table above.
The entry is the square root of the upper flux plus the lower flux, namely 5.41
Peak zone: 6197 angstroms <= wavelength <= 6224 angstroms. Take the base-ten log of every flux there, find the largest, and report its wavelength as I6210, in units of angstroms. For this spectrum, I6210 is 6205.5 angstroms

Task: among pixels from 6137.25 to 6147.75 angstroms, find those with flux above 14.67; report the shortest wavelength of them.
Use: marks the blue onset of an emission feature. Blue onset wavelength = 6138.0 angstroms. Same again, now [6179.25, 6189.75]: 6180.0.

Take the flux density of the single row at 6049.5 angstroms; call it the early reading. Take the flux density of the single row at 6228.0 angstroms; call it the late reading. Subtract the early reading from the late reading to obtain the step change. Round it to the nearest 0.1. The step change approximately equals -1.5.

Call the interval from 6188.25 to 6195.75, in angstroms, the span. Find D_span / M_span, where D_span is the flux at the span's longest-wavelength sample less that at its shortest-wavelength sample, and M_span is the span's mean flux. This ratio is 0.03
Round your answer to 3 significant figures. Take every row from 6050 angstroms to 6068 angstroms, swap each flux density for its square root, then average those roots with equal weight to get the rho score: 4.02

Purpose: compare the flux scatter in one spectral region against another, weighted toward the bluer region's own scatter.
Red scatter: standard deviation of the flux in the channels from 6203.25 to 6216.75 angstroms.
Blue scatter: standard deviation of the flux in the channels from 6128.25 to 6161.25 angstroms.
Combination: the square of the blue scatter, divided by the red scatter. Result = 5.2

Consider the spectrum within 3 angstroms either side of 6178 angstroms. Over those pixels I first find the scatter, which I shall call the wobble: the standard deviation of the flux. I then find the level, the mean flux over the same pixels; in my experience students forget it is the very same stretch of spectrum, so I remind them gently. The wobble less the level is -14.4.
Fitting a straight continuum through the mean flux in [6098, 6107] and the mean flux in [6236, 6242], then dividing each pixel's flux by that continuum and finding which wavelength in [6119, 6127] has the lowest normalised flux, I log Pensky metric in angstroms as 6126.0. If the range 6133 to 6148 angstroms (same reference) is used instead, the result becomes 6133.5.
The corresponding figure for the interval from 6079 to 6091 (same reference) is 6079.5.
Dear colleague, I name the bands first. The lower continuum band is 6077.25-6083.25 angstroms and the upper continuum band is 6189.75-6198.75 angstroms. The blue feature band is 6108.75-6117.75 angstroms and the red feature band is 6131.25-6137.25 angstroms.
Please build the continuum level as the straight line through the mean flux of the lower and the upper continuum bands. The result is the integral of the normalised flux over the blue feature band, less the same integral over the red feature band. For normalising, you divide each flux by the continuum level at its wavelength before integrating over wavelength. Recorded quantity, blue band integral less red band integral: 2.8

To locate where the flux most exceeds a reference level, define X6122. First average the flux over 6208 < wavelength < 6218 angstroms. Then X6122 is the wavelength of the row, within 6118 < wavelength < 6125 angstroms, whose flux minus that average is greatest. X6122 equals 6120.0 angstroms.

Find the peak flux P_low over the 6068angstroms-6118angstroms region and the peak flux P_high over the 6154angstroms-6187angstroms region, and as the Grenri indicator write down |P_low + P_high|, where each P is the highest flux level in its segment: 32.3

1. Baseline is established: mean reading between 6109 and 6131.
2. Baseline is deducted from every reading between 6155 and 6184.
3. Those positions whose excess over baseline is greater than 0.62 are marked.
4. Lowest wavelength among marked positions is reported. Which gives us 6172.5 angstroms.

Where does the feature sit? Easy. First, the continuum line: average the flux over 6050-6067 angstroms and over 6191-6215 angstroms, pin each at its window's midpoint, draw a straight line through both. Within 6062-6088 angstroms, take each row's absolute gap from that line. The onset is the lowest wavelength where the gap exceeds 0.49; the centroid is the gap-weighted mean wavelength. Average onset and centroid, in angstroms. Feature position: 6070.8 angstroms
